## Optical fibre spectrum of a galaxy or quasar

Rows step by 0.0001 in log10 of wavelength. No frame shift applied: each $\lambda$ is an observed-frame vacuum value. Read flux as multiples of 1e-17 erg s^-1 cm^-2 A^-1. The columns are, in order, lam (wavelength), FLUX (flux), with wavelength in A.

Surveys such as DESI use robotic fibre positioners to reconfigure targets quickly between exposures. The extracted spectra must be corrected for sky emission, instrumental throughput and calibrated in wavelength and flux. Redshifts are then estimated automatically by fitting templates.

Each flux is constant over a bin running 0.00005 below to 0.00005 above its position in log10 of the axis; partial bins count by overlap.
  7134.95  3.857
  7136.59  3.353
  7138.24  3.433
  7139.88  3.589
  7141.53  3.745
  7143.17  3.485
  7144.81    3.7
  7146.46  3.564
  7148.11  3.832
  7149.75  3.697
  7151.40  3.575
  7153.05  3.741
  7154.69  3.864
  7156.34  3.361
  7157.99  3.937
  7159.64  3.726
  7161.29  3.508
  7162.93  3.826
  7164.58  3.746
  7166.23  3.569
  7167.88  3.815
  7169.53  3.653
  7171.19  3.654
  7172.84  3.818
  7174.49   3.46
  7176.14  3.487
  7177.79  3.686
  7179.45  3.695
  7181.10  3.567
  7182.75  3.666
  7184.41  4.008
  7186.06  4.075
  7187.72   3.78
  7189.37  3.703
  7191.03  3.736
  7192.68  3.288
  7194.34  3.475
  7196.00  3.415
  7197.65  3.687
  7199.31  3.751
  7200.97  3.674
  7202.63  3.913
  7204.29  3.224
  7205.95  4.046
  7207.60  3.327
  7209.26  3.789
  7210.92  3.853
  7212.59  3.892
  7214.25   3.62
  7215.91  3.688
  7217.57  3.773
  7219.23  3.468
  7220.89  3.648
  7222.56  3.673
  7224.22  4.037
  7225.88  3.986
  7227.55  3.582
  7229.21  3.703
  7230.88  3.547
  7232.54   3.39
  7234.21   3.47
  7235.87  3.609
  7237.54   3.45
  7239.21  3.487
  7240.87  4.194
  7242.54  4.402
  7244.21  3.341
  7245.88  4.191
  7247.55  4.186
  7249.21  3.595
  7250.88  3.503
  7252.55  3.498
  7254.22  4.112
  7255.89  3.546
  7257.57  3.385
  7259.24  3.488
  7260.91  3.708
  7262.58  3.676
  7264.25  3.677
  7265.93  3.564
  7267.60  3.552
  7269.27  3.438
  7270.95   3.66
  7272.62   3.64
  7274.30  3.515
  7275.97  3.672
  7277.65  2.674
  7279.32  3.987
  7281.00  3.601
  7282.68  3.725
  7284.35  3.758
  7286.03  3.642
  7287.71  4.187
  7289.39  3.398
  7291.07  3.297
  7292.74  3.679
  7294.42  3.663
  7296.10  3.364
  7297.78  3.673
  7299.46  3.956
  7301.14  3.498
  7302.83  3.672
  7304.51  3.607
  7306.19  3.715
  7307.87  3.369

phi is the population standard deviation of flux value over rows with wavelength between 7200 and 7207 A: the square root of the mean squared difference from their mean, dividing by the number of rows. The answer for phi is 0.31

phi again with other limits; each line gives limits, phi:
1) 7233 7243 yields 0.38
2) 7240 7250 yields 0.38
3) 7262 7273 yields 0.08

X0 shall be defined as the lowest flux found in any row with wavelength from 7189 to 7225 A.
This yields 3.224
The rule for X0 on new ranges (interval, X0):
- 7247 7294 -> 2.674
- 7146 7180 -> 3.361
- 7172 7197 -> 3.288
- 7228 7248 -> 3.341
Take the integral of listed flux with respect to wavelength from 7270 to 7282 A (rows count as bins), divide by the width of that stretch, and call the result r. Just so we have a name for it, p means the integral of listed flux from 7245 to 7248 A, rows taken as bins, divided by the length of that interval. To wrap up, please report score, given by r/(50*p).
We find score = 0.0169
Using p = 4.17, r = 3.54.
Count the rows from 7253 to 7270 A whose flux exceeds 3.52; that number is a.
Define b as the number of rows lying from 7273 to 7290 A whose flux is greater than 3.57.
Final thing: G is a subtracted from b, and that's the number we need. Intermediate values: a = 7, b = 7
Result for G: 0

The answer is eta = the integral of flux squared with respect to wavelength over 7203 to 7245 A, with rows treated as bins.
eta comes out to 575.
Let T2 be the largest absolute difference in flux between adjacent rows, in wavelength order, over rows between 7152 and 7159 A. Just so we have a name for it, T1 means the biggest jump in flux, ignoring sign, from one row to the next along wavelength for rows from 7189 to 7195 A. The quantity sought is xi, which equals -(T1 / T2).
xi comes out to -0.78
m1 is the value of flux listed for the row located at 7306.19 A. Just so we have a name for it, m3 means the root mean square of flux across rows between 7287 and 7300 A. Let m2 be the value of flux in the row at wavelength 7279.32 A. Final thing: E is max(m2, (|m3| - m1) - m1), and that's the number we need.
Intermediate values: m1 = 3.715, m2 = 3.987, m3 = 3.66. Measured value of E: 4.0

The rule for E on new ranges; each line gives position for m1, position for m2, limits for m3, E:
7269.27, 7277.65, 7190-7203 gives 2.7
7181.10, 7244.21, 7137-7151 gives 3.3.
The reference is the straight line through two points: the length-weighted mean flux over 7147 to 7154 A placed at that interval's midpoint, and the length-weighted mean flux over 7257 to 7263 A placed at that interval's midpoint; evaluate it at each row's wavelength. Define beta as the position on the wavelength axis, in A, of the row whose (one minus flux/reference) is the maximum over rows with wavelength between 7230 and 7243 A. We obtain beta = 7232.54 A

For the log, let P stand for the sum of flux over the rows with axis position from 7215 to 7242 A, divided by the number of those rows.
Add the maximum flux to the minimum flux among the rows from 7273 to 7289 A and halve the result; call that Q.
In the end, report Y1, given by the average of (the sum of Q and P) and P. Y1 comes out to 5.38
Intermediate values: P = 3.67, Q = 3.43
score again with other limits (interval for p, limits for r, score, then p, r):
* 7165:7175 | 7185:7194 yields 0.0202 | 3.67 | 3.71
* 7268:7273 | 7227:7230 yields 0.0204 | 3.57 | 3.65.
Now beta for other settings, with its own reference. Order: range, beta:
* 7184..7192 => 7189.37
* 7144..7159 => 7156.34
